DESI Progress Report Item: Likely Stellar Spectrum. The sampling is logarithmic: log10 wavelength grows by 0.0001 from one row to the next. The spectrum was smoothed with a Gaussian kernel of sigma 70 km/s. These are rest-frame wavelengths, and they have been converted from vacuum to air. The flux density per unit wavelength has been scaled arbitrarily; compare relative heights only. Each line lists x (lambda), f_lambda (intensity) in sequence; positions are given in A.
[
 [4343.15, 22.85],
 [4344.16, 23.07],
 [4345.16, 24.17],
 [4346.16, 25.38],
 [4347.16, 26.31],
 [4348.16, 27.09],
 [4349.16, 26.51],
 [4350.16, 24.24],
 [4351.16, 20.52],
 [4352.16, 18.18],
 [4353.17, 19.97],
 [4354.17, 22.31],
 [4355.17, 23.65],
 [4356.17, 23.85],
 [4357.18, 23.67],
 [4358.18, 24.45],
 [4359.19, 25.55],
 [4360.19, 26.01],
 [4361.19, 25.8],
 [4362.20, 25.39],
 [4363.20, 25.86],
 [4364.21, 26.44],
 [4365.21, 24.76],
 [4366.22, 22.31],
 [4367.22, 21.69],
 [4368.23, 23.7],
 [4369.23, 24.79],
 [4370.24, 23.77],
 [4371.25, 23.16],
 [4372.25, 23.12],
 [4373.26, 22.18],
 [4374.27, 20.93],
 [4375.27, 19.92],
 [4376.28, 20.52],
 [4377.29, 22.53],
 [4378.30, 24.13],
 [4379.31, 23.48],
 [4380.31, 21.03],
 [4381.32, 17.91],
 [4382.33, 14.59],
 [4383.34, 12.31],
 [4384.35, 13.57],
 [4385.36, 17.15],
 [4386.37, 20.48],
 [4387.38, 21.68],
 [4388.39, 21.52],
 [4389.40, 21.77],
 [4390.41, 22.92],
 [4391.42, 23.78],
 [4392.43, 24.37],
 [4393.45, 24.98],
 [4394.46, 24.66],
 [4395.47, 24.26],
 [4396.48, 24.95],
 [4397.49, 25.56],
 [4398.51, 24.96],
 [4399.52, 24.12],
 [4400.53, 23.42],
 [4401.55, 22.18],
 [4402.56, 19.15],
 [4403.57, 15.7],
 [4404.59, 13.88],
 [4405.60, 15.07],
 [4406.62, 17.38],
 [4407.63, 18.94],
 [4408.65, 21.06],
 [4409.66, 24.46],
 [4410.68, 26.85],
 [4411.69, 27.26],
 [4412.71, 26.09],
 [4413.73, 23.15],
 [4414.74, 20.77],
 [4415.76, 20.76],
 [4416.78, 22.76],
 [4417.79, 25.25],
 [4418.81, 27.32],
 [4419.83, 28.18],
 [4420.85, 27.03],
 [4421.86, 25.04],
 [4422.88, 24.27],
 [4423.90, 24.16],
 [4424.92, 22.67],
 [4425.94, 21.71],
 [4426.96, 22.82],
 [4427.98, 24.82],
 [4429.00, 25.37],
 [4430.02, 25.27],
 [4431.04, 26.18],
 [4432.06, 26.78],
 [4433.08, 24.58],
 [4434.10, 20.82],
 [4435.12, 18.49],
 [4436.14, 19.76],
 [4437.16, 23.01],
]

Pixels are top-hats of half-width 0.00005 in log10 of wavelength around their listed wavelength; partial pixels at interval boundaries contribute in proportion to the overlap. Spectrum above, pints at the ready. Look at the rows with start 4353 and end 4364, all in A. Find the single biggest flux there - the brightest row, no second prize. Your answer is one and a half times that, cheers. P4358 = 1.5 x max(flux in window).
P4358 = 39.0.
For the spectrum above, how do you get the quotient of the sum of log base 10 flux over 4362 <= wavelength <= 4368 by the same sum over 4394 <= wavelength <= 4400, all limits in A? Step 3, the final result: 0.99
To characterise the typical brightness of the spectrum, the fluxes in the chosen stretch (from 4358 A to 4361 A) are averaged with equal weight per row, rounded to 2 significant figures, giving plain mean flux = 25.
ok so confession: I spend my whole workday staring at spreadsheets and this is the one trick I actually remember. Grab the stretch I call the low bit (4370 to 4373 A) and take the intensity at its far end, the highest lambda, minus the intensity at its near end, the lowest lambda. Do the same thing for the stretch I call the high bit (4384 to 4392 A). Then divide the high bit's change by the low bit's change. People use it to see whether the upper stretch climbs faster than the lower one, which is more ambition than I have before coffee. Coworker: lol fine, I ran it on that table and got -16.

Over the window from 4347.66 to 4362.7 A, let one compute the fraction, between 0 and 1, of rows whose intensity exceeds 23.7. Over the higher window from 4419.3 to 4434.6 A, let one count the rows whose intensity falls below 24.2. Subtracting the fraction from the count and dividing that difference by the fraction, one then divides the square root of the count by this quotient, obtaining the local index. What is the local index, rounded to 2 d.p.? 0.30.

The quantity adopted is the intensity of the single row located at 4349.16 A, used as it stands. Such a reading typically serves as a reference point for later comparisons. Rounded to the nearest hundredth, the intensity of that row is 26.51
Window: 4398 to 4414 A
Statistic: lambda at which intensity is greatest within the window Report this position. 4411.69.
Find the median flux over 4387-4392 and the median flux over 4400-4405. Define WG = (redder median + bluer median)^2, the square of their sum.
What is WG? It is 1674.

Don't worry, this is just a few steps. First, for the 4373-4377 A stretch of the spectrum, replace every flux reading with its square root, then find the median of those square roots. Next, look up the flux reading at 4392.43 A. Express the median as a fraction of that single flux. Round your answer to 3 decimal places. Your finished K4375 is 0.187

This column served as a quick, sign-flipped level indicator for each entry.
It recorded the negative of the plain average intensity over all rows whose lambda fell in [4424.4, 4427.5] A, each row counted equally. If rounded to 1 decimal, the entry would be -22.4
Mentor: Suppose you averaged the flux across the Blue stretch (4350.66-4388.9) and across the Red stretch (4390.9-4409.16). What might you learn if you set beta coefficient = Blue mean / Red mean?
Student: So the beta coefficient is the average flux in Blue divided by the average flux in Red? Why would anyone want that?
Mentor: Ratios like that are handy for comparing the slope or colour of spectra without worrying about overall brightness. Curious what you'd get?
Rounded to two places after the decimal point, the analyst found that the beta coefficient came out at 1.02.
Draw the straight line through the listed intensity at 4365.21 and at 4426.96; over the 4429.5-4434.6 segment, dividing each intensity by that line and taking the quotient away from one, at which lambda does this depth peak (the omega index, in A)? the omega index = 4434.10 A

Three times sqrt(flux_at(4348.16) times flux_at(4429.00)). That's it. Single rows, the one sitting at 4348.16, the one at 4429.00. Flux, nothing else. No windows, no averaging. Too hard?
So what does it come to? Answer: 79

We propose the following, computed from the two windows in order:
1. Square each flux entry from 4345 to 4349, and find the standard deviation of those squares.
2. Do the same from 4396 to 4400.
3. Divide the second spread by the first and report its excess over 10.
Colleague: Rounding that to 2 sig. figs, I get -9.5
